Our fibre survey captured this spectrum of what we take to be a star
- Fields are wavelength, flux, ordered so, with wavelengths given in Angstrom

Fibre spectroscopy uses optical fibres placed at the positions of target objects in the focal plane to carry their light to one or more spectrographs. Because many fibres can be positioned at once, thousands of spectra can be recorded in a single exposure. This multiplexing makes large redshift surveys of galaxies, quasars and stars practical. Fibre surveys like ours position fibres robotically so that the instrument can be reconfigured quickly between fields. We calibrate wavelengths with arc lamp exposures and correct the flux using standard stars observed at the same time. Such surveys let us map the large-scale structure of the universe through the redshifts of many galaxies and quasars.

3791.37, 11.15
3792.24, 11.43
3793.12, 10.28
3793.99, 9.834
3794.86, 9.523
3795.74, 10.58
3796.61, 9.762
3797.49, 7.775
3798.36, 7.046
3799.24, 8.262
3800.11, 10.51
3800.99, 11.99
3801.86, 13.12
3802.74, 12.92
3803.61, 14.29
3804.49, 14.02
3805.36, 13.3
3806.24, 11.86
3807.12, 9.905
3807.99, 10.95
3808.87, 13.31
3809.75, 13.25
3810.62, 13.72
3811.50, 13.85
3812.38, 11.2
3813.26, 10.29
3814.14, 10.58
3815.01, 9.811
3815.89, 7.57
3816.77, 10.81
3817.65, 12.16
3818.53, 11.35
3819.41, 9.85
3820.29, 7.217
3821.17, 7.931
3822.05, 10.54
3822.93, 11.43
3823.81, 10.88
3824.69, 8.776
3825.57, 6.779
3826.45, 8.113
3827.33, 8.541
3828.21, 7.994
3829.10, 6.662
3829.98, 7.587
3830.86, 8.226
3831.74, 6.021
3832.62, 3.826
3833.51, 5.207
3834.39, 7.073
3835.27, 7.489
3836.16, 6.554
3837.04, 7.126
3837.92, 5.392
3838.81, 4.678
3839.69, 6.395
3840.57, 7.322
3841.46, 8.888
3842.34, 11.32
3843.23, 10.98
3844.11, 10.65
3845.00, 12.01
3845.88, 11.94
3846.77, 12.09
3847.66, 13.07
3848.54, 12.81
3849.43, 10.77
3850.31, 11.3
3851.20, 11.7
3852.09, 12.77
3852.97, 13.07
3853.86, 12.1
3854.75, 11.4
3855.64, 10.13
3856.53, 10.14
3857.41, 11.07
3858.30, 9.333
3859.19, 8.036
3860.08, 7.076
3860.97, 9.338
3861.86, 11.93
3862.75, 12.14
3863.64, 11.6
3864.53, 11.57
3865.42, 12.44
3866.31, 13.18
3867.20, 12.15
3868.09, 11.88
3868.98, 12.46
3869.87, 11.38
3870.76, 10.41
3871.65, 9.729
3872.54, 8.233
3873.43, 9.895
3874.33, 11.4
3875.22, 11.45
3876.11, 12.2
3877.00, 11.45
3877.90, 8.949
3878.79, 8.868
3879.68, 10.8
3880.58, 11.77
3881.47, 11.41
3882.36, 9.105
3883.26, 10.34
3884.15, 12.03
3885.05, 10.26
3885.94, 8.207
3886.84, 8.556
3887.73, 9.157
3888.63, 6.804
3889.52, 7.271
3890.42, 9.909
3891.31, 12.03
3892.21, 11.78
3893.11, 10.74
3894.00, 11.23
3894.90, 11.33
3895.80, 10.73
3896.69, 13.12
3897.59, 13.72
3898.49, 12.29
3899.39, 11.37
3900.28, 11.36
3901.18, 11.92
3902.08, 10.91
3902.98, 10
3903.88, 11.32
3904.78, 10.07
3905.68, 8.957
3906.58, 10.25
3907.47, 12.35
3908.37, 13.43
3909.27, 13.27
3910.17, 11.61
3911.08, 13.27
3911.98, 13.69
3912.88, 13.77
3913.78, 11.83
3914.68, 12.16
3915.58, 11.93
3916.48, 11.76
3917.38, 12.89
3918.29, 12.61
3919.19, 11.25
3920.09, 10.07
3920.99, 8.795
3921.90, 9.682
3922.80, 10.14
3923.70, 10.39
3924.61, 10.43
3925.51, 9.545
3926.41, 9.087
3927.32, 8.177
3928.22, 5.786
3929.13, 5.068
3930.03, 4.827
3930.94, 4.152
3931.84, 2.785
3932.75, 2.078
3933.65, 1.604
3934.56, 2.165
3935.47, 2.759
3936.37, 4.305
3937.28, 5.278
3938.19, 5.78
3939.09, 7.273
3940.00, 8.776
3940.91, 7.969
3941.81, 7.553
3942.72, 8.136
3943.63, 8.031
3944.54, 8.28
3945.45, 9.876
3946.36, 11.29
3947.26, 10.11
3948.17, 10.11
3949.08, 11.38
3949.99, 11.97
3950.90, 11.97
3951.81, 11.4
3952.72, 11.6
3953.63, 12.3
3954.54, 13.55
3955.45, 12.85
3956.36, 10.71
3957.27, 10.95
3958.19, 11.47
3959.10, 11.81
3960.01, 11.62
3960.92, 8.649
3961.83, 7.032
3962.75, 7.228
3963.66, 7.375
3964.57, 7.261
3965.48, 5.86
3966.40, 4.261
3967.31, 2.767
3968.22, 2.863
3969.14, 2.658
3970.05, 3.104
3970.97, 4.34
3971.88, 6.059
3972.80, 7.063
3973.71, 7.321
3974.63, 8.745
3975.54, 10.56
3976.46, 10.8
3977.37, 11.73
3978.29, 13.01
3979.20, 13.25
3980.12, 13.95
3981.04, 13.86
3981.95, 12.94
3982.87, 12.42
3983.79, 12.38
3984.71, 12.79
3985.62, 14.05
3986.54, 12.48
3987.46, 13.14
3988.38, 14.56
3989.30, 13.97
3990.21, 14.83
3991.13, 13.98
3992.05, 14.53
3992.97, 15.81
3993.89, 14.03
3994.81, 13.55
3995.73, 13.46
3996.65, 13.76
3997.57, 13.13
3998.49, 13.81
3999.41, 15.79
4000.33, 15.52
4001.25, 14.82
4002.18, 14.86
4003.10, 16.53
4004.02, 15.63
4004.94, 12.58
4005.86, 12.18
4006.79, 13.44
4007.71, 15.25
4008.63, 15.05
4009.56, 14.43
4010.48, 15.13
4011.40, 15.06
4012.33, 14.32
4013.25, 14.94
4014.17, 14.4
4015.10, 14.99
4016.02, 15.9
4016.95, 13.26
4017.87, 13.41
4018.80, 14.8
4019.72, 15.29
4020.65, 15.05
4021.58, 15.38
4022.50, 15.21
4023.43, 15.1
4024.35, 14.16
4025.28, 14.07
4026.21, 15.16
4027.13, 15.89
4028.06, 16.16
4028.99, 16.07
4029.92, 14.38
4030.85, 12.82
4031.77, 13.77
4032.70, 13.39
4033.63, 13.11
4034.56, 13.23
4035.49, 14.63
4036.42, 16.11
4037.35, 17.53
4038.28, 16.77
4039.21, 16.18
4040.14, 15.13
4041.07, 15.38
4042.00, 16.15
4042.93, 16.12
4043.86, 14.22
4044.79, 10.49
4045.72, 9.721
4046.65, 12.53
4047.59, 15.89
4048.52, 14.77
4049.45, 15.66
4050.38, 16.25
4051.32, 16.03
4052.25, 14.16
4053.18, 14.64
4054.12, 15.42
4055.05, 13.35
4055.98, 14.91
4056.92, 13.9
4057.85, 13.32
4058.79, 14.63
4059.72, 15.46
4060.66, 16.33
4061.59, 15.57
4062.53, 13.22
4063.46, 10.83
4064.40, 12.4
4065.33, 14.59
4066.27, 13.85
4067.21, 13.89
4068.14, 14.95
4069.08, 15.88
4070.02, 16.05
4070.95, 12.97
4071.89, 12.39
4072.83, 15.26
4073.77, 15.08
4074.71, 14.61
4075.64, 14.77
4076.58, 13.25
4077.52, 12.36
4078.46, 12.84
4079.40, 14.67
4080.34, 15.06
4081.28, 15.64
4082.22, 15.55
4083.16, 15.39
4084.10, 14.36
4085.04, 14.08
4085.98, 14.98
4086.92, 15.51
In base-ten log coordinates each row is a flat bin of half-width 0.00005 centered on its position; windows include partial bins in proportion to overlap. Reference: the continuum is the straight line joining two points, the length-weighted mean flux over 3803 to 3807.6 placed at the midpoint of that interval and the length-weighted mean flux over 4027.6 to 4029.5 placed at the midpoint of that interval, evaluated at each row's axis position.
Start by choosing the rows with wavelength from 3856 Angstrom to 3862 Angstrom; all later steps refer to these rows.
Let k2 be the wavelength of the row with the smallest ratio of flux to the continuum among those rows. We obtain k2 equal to 3860.08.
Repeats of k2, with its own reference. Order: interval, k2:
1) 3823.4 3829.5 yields 3829.10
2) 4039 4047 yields 4045.72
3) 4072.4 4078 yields 4077.52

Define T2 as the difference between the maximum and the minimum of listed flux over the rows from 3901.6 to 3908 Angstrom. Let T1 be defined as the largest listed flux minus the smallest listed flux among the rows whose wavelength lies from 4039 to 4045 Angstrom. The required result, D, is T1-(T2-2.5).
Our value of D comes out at 4.8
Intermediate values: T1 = 5.7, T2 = 3.4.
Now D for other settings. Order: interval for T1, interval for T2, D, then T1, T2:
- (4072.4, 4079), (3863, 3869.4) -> 3.8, 2.9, 1.6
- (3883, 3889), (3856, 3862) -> 2.9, 5.2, 4.9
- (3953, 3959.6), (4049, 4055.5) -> 2.4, 2.8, 2.9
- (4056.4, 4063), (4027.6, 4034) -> 2.3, 3.1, 3.3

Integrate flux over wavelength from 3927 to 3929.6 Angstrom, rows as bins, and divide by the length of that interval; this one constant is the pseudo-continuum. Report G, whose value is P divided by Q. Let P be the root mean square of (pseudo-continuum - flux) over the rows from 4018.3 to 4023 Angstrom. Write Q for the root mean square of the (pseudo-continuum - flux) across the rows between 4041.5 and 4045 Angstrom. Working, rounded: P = 8.9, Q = 8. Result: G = 1.07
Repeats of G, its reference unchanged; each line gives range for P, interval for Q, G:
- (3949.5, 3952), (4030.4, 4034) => 0.79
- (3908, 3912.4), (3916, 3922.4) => 1.38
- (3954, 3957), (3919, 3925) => 1.59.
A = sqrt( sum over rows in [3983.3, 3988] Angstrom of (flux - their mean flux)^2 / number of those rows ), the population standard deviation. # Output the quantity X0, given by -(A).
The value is -0.6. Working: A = 0.6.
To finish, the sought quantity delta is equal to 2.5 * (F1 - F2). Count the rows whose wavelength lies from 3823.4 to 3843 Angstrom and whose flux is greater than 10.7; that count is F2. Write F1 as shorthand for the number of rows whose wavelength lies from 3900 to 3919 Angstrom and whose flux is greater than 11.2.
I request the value 35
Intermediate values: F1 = 16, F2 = 2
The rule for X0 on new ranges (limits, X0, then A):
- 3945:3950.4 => -0.8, 0.8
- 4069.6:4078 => -1.3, 1.3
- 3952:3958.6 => -1.0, 1.0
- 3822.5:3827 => -1.7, 1.7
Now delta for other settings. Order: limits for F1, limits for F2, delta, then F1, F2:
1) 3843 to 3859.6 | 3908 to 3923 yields -5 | 11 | 13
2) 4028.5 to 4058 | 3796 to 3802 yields 70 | 30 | 2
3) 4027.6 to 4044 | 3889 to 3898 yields 25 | 18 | 8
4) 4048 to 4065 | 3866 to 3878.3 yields 20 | 17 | 9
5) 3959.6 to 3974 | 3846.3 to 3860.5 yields -25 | 1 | 11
